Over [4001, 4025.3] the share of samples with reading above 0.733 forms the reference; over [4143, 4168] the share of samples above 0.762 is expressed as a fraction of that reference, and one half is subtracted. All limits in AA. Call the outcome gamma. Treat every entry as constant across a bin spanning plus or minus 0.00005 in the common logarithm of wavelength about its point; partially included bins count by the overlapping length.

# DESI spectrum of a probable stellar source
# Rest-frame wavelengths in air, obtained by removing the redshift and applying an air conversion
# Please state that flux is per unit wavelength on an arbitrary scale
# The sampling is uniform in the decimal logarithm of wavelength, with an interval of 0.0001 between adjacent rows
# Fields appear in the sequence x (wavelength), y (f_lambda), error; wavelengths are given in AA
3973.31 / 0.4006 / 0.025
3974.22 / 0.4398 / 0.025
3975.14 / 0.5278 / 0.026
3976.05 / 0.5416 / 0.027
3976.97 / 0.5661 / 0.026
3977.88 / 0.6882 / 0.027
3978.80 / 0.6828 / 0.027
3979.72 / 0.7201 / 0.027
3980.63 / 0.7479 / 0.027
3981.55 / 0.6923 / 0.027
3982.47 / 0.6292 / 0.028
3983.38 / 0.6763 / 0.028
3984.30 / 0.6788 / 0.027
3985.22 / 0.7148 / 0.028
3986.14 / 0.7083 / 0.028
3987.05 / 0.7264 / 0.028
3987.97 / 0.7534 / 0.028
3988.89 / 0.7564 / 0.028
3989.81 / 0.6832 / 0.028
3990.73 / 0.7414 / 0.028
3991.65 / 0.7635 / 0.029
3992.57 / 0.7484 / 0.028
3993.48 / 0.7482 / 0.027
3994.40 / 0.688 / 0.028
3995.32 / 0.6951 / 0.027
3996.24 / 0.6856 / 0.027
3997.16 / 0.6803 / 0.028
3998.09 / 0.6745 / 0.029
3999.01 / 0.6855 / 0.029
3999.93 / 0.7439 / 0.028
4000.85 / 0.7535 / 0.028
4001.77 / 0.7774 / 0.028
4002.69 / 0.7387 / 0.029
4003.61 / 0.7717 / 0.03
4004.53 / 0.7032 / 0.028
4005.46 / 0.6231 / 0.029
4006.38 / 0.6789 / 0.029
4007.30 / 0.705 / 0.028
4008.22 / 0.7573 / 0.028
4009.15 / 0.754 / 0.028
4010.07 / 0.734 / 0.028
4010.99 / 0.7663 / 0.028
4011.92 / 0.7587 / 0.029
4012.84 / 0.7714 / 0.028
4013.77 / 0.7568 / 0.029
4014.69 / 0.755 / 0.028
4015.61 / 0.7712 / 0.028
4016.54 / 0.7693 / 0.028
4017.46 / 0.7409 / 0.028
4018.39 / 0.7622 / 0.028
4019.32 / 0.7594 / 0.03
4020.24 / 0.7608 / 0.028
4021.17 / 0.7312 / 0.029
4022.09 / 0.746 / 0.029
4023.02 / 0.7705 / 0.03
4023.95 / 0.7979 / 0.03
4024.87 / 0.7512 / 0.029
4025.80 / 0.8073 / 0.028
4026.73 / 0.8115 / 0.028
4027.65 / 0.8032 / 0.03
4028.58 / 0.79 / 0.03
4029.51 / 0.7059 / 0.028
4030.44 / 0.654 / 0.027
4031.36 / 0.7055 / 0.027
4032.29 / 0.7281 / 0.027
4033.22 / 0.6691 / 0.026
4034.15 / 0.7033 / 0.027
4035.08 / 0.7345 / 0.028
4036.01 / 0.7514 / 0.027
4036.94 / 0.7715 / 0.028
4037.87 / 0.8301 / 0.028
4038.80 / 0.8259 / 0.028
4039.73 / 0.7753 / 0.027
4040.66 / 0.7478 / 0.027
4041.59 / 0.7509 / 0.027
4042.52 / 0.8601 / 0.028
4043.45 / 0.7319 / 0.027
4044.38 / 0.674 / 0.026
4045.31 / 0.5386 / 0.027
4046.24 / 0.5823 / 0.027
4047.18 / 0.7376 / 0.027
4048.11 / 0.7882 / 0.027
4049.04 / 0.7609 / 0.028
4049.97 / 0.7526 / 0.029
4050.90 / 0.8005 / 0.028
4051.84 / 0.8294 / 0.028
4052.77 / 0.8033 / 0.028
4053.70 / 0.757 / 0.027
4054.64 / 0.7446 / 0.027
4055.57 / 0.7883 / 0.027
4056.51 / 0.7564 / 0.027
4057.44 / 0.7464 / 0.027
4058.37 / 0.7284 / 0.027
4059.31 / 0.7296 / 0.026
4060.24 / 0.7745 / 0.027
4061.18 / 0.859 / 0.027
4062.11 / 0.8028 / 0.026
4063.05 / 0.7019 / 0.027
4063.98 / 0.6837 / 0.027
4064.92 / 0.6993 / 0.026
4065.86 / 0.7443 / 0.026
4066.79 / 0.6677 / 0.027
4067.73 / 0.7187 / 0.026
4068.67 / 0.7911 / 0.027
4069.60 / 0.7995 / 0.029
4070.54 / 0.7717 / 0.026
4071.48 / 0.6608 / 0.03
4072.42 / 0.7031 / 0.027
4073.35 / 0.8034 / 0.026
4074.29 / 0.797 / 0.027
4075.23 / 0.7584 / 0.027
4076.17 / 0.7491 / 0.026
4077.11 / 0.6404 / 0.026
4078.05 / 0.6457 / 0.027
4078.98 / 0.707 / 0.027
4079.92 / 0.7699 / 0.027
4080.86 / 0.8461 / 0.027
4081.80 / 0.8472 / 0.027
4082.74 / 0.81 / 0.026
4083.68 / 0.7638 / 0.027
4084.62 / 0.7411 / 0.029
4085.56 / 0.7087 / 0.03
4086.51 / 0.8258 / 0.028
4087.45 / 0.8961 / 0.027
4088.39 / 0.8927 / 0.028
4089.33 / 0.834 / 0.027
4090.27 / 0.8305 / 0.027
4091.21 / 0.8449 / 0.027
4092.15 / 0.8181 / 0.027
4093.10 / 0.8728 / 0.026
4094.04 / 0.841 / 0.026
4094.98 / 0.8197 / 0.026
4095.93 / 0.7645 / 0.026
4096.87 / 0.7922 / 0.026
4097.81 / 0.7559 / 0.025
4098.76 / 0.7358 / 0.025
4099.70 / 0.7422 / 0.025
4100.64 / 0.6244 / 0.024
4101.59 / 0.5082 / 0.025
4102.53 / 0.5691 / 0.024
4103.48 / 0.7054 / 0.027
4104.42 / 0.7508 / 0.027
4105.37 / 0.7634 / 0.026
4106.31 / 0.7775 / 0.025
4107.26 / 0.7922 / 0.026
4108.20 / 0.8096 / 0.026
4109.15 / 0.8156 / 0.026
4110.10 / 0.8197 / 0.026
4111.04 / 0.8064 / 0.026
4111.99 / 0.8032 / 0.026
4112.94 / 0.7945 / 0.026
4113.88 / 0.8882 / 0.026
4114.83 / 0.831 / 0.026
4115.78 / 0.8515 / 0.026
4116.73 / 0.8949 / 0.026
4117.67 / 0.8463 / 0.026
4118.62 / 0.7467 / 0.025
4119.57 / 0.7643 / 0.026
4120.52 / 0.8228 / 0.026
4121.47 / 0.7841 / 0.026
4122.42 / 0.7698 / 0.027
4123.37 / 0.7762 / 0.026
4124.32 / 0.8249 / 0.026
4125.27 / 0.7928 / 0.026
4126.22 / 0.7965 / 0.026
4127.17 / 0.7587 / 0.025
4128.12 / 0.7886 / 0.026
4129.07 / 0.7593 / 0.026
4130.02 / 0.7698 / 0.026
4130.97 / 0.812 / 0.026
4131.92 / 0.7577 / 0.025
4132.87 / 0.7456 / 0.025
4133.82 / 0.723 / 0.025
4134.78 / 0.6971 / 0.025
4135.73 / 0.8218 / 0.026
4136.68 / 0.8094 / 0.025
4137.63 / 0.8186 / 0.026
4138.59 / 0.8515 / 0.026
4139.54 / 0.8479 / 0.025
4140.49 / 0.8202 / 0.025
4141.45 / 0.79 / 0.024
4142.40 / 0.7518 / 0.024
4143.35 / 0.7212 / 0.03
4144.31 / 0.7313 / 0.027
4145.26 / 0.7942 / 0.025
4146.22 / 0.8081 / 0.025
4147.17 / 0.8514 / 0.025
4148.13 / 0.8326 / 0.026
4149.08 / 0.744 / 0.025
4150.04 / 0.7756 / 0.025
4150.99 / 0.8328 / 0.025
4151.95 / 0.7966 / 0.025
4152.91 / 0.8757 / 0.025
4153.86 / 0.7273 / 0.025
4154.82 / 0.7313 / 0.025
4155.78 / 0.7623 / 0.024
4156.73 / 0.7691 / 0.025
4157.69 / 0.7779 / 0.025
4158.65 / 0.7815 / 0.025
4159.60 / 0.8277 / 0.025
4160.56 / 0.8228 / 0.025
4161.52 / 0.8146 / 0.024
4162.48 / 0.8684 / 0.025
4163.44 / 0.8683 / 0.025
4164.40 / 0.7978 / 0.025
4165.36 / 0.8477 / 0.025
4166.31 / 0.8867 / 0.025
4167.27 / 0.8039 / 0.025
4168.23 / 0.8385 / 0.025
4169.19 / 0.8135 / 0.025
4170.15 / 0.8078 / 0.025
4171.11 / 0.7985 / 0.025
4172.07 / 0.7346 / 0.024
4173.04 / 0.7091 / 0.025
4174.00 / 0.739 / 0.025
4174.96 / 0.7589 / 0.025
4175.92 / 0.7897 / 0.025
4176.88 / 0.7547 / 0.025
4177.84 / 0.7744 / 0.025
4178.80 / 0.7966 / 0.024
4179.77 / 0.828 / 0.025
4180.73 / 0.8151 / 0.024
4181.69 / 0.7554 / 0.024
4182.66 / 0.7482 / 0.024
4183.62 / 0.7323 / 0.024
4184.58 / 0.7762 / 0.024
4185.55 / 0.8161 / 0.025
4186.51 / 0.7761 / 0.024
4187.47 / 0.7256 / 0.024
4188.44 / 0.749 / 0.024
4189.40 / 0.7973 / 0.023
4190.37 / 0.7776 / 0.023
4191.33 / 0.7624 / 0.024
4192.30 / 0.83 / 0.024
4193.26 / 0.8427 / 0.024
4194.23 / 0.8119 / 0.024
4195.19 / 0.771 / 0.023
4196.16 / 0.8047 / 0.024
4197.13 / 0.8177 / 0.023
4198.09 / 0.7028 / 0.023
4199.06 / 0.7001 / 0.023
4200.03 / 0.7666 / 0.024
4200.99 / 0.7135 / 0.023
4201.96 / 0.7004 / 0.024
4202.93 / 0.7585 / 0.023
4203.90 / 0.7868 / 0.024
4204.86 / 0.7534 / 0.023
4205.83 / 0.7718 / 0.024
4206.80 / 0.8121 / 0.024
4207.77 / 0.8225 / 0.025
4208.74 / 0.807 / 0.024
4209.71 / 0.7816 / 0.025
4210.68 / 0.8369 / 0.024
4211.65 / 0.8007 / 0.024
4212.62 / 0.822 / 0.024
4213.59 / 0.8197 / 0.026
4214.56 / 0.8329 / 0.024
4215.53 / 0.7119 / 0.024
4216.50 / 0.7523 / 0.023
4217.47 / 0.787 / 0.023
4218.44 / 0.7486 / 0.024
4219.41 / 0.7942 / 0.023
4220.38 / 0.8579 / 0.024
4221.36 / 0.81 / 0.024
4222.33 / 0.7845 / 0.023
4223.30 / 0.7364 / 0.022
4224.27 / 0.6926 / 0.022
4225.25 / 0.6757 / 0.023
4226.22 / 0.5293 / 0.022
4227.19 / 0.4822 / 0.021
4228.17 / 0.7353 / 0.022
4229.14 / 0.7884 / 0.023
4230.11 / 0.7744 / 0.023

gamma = 0.50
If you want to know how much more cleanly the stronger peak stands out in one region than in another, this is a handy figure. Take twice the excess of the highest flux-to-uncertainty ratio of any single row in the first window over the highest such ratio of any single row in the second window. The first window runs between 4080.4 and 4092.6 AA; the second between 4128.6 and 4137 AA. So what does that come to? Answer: 2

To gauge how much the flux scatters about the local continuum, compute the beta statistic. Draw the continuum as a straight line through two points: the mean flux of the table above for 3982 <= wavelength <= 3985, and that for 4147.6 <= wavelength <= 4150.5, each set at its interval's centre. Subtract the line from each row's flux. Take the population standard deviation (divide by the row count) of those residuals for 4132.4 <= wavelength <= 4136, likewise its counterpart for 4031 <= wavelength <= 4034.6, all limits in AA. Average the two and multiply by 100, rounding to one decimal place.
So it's 3.4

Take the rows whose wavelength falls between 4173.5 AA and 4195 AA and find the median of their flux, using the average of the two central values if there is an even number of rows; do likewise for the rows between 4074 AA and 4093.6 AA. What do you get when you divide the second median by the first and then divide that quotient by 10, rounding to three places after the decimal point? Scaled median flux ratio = 0.104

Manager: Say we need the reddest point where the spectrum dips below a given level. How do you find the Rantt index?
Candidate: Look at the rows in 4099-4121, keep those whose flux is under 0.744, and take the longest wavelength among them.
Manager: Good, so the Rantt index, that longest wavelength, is 4103.48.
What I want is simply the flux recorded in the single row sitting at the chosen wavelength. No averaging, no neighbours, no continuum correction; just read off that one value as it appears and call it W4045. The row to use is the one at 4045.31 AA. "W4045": 0.5386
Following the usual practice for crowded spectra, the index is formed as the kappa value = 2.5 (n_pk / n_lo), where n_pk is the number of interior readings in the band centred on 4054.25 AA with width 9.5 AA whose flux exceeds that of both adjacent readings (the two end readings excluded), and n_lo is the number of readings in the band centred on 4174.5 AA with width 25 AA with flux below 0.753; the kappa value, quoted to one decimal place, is 1.0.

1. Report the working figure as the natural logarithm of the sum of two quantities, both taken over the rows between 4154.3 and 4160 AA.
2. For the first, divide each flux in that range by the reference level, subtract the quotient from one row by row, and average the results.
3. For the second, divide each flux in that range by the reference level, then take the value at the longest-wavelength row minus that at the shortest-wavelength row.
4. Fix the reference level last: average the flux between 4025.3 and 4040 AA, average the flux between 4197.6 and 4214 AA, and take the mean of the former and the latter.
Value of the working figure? -2.2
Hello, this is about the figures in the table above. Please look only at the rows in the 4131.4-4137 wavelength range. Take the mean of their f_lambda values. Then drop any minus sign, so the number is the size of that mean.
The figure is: 0.76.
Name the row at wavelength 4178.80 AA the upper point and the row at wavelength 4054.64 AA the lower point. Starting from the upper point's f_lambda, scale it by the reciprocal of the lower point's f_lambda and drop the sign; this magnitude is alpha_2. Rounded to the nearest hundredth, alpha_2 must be 1.07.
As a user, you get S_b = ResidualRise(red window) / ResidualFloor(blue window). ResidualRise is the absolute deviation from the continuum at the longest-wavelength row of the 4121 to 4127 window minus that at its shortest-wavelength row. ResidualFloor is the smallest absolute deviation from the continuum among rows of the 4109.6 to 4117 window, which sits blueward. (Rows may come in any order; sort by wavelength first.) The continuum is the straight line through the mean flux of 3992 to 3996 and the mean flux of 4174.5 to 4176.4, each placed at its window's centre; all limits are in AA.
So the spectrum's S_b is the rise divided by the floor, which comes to 0.3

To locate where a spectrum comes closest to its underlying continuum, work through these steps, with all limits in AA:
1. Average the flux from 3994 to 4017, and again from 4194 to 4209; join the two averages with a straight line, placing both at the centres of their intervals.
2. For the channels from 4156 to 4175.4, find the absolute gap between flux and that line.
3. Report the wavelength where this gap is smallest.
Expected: 4174.96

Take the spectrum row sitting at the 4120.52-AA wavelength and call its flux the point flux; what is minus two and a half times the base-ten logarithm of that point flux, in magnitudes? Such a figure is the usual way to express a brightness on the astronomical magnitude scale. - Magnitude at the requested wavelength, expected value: 0.212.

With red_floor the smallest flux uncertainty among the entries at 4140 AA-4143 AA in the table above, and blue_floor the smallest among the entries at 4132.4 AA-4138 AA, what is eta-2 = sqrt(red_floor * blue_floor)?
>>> 0.0245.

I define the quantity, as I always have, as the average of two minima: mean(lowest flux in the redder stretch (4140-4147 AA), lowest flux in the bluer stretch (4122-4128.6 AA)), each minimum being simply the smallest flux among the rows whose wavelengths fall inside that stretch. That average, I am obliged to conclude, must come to 0.74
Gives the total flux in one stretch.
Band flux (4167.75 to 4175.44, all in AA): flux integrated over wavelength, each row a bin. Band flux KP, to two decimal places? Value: 5.96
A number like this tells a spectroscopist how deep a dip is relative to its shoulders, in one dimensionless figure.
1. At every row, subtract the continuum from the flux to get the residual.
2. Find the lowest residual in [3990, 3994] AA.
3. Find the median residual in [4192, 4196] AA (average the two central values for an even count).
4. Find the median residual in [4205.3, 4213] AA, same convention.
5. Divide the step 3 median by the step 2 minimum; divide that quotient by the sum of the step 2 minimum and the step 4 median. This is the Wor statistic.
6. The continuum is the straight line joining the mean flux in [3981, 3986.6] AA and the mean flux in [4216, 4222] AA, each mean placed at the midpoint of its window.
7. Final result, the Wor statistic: 10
